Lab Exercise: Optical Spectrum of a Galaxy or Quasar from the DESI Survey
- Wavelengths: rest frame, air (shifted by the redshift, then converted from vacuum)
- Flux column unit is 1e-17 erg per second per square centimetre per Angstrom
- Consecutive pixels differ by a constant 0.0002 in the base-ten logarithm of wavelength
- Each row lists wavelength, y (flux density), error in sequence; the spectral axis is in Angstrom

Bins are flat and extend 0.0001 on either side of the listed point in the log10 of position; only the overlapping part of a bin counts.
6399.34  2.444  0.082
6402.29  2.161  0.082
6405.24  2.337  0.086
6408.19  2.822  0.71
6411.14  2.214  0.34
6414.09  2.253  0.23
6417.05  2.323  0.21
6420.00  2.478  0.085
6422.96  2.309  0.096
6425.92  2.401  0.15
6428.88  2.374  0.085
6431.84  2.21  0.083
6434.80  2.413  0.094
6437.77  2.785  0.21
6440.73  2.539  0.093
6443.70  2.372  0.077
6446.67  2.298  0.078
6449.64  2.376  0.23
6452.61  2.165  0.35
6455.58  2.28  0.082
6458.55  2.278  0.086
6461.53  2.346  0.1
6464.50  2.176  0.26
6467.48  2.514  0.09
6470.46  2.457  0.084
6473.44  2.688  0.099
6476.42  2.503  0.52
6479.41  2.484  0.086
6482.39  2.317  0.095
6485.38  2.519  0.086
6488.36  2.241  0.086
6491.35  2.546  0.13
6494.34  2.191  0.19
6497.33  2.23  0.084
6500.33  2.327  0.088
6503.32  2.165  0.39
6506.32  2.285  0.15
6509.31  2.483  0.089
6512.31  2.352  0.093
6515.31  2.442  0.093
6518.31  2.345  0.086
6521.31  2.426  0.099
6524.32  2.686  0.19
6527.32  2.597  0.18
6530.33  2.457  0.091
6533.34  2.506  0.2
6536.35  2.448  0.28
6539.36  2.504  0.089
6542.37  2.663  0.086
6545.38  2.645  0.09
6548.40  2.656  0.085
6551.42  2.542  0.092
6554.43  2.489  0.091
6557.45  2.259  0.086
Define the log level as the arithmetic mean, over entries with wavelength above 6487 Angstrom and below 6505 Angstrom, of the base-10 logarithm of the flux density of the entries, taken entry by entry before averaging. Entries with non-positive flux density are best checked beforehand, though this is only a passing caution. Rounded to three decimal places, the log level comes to 0.358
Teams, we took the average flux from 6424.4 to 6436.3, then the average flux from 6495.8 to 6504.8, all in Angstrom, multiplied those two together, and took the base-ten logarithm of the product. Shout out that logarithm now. 0.72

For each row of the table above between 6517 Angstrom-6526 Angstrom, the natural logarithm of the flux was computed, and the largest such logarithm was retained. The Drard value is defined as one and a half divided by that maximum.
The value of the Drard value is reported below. 1.52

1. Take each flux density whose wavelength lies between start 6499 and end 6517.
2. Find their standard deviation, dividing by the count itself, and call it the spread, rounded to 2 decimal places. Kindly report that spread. 0.10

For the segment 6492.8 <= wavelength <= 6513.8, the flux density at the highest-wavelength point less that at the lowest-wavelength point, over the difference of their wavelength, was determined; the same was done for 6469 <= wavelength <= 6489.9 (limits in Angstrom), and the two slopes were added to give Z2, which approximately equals -0.0031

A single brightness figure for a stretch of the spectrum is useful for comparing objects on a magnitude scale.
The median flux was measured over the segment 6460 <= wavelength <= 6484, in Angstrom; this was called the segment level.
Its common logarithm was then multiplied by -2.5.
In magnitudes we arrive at -0.98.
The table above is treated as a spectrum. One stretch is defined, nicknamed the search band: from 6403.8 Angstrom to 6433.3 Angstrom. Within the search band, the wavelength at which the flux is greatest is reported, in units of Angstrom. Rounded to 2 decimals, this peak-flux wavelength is 6408.19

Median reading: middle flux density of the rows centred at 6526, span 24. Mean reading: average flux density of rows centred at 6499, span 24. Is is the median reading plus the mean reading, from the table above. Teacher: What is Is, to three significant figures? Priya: 4.76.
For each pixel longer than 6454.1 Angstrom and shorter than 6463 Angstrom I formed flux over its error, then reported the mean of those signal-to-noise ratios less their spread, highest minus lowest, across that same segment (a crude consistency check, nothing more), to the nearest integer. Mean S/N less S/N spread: 22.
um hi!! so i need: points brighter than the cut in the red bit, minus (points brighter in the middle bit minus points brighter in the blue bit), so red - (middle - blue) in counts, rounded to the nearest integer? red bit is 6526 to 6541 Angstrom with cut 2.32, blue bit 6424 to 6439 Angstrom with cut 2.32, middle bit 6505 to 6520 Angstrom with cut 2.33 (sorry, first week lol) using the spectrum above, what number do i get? 5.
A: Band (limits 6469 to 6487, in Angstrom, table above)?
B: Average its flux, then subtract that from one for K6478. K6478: -1.49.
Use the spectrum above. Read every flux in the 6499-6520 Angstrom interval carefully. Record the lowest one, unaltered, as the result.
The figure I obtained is 2.165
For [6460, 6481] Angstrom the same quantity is 2.176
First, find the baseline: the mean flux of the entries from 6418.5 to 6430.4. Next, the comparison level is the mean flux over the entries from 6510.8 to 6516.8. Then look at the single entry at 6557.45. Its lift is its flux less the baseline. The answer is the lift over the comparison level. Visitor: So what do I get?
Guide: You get -0.05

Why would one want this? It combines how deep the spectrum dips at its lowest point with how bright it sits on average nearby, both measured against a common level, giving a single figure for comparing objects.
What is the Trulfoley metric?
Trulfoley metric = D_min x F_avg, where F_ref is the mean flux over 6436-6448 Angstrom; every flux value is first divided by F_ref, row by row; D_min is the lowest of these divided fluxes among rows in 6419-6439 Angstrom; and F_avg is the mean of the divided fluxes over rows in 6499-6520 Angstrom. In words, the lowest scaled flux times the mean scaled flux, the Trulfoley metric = 0.83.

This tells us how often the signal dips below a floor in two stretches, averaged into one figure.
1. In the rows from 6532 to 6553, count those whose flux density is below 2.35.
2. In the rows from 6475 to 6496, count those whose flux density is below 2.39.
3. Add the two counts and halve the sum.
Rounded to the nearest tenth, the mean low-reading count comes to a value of 1.5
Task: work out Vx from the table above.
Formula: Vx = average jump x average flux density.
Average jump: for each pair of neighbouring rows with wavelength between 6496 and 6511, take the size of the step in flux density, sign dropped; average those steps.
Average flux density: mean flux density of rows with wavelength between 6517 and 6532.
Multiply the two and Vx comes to 0.36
